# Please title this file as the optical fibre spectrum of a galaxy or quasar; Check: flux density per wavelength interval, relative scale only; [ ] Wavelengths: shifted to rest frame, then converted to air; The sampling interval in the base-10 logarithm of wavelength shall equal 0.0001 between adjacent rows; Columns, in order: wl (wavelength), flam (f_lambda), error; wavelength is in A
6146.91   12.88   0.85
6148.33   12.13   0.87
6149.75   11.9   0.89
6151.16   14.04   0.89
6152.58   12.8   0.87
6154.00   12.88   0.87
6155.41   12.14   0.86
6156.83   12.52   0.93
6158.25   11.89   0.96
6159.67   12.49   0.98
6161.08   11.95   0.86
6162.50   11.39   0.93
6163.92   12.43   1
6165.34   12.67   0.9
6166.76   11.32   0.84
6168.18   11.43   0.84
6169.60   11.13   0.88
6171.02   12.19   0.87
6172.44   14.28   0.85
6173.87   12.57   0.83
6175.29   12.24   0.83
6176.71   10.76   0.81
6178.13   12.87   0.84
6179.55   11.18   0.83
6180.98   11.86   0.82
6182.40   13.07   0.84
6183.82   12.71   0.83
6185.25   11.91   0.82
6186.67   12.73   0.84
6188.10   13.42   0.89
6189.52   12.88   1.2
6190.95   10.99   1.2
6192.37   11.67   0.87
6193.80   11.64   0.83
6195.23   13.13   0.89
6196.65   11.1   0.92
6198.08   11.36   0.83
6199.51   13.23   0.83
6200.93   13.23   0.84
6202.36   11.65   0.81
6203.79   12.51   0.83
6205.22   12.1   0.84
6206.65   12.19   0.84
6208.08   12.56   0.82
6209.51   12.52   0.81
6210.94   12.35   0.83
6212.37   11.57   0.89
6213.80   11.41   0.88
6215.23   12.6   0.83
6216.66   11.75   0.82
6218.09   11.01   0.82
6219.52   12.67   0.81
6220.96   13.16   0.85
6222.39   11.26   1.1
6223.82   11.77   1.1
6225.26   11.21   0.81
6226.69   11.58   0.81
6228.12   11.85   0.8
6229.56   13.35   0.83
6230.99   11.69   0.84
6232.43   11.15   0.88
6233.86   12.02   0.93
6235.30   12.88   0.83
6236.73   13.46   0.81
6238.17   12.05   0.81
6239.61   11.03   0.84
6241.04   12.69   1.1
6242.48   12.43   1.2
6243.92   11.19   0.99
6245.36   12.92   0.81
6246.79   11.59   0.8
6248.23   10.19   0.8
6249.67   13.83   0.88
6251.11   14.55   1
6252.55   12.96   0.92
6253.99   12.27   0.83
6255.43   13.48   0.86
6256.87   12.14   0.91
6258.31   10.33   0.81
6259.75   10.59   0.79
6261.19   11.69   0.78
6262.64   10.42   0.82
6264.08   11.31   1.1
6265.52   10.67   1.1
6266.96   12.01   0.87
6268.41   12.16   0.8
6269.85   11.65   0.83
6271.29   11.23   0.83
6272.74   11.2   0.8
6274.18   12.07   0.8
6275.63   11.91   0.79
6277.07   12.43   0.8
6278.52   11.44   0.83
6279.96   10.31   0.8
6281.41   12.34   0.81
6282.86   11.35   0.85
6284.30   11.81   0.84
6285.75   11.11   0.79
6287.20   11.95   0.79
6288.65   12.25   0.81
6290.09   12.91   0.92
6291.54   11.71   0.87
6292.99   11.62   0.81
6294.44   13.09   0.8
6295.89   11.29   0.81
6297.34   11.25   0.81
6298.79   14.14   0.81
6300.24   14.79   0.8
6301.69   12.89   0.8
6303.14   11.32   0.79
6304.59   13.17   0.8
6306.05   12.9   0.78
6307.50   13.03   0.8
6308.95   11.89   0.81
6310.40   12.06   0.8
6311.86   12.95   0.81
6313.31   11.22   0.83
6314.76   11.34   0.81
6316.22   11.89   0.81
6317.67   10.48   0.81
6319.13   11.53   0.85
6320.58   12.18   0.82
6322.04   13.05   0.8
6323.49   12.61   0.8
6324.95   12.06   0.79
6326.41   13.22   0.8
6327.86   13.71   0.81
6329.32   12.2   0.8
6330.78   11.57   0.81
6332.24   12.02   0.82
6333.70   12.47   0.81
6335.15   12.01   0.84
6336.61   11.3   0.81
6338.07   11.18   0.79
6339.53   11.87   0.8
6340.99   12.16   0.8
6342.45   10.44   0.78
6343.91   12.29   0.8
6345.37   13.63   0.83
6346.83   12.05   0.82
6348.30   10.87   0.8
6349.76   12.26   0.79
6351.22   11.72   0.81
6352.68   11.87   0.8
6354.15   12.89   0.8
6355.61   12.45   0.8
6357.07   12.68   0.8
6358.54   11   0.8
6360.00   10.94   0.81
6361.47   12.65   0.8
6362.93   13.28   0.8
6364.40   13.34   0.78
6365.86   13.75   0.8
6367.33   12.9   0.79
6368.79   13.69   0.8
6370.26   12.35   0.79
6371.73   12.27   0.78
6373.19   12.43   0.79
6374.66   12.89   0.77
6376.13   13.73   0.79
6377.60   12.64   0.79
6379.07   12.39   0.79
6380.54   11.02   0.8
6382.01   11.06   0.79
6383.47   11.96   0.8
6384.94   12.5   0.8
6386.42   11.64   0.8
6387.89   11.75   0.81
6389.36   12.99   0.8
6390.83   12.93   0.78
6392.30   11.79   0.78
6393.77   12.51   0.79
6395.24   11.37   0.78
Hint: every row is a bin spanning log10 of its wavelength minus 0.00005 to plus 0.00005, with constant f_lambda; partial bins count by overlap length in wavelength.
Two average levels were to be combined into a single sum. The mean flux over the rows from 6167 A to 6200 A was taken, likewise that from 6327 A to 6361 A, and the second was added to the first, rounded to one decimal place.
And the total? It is 24.2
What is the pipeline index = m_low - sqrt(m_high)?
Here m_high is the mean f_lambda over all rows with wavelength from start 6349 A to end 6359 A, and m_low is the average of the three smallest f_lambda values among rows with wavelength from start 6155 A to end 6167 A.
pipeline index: 8.05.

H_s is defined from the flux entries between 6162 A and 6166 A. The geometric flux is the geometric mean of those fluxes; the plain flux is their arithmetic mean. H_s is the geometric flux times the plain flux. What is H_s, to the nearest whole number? 148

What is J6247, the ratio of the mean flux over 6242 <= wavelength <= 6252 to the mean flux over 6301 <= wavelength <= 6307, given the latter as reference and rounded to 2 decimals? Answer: 0.99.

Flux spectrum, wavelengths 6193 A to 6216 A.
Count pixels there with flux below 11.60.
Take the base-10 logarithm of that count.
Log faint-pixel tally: 0.60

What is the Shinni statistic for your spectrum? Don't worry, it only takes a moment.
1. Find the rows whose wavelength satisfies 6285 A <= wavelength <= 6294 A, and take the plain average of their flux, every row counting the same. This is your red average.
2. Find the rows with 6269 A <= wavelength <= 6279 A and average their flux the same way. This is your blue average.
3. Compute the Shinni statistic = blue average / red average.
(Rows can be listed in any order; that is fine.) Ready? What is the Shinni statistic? 0.98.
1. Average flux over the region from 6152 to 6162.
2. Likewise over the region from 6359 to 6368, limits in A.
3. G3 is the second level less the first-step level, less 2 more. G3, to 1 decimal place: -1.6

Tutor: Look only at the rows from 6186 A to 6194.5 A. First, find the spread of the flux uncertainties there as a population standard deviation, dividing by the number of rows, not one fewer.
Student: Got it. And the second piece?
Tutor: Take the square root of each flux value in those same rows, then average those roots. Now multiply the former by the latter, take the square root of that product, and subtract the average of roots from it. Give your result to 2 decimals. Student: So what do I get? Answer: -2.74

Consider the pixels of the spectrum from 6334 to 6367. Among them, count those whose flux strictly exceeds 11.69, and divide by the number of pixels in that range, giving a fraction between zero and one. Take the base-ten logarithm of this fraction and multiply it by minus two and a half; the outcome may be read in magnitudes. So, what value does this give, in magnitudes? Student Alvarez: 0.35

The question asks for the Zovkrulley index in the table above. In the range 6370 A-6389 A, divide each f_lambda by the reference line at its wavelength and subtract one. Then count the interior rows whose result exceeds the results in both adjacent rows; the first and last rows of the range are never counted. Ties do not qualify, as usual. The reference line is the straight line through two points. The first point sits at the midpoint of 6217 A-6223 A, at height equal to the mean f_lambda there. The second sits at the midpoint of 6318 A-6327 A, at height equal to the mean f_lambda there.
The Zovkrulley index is 2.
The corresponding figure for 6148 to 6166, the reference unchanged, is 4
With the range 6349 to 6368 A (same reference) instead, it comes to 3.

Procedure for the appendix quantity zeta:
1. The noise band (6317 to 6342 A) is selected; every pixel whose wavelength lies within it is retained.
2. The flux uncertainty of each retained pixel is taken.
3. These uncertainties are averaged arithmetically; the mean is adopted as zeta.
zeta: 0.81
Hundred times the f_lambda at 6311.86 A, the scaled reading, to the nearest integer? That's 1295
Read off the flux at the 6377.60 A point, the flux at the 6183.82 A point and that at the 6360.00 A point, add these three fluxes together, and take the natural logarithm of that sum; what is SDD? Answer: 3.59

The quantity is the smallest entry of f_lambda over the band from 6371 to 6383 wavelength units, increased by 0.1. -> 11.1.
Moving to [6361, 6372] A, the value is 12.4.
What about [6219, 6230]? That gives 11.3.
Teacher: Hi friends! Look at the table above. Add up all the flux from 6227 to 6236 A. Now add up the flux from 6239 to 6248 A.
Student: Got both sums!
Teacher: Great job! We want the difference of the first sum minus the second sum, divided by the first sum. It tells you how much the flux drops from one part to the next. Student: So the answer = 0.01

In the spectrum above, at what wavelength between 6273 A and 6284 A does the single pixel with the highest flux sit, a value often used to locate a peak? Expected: 6277.07 A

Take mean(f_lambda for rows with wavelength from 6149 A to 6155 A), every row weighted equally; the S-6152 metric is 12.9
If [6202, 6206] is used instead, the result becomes 12.1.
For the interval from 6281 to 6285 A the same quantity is 11.8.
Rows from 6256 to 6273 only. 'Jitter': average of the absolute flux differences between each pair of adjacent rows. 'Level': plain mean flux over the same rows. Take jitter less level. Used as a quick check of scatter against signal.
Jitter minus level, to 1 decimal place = -10.5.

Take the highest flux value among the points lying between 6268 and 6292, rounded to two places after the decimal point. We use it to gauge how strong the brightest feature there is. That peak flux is 12.91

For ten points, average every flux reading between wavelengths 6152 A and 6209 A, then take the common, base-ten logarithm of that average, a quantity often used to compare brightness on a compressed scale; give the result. 1.087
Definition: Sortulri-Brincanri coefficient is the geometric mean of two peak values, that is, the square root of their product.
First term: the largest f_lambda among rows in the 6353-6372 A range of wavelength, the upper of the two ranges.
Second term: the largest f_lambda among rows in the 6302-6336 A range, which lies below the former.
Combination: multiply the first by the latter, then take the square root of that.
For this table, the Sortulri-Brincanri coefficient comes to 13.7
